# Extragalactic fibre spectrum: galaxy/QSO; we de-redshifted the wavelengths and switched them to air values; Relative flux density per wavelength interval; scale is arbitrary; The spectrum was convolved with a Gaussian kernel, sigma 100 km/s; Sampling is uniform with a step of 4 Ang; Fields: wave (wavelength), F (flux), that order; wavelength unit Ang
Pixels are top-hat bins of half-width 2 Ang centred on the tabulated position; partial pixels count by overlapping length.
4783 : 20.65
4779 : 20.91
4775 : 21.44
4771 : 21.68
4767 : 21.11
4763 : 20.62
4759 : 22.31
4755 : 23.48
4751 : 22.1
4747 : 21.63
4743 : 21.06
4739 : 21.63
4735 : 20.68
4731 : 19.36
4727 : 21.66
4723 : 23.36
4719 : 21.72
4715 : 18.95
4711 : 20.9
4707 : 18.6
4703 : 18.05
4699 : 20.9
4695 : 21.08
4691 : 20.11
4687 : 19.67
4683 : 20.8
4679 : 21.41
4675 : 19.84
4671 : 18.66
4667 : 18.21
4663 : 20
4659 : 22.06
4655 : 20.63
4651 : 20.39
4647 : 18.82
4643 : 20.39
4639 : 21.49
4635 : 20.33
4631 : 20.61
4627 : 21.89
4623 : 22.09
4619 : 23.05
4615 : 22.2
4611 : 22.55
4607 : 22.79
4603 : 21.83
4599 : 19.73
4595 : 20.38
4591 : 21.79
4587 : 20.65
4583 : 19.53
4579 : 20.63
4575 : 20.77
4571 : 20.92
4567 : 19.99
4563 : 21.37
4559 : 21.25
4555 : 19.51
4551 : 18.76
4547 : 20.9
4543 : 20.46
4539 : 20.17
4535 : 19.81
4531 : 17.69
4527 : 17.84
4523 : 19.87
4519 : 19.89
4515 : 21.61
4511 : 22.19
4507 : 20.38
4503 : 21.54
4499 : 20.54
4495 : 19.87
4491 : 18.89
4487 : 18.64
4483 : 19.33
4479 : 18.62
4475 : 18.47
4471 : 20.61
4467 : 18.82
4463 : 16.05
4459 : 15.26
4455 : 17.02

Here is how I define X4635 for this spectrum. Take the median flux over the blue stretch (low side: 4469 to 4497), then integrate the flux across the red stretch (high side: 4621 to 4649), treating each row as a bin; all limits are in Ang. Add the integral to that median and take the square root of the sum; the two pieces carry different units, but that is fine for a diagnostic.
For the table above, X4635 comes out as 24.52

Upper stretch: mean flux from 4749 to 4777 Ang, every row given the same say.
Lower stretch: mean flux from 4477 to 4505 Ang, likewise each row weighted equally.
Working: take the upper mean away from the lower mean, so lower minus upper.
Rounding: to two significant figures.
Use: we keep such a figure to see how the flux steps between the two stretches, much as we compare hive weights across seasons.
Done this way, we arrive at -2.2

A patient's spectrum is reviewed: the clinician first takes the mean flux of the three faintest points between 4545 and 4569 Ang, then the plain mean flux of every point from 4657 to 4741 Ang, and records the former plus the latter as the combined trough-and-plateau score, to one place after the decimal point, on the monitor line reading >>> 39.8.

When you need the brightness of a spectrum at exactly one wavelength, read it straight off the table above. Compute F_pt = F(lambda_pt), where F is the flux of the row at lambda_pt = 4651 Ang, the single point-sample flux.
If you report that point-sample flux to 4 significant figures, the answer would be 20.39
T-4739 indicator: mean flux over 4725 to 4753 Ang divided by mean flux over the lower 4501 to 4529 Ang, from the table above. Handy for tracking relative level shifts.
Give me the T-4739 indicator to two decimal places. 1.03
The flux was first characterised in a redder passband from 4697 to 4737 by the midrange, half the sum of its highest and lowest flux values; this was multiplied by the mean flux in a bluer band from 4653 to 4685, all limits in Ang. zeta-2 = 418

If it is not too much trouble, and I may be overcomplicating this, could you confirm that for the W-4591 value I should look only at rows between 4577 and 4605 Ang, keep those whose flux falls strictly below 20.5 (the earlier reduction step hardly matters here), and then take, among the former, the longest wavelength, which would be 4599 Ang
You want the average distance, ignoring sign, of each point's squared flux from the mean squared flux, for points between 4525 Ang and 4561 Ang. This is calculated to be 40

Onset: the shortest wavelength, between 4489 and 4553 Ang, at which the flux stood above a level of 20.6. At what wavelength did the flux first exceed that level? 4503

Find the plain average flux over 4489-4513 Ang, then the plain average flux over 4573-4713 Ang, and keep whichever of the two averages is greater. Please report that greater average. 20.7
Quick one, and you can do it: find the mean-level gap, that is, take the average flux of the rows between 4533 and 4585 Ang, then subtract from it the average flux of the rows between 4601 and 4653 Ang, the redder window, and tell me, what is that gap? -1.1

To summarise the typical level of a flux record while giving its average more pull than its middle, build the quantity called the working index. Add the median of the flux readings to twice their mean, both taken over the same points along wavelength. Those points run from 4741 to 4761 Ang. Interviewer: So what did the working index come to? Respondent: 66.3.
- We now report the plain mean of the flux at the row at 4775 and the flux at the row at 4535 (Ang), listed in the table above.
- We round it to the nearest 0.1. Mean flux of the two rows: 20.6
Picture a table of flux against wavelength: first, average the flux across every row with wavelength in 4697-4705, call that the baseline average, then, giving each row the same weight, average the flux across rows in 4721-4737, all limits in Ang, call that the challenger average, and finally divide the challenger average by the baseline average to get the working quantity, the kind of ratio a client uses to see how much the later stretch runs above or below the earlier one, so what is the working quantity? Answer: 1.09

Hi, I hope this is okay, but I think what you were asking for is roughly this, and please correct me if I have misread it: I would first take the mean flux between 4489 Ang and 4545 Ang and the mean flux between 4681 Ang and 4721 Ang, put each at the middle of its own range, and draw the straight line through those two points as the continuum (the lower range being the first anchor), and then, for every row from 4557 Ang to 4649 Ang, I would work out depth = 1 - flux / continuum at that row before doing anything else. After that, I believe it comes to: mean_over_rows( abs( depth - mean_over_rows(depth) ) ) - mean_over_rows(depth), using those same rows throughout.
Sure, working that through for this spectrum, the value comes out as 0.10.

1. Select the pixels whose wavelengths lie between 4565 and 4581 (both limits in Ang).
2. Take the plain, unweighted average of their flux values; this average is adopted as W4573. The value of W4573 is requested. 20.6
